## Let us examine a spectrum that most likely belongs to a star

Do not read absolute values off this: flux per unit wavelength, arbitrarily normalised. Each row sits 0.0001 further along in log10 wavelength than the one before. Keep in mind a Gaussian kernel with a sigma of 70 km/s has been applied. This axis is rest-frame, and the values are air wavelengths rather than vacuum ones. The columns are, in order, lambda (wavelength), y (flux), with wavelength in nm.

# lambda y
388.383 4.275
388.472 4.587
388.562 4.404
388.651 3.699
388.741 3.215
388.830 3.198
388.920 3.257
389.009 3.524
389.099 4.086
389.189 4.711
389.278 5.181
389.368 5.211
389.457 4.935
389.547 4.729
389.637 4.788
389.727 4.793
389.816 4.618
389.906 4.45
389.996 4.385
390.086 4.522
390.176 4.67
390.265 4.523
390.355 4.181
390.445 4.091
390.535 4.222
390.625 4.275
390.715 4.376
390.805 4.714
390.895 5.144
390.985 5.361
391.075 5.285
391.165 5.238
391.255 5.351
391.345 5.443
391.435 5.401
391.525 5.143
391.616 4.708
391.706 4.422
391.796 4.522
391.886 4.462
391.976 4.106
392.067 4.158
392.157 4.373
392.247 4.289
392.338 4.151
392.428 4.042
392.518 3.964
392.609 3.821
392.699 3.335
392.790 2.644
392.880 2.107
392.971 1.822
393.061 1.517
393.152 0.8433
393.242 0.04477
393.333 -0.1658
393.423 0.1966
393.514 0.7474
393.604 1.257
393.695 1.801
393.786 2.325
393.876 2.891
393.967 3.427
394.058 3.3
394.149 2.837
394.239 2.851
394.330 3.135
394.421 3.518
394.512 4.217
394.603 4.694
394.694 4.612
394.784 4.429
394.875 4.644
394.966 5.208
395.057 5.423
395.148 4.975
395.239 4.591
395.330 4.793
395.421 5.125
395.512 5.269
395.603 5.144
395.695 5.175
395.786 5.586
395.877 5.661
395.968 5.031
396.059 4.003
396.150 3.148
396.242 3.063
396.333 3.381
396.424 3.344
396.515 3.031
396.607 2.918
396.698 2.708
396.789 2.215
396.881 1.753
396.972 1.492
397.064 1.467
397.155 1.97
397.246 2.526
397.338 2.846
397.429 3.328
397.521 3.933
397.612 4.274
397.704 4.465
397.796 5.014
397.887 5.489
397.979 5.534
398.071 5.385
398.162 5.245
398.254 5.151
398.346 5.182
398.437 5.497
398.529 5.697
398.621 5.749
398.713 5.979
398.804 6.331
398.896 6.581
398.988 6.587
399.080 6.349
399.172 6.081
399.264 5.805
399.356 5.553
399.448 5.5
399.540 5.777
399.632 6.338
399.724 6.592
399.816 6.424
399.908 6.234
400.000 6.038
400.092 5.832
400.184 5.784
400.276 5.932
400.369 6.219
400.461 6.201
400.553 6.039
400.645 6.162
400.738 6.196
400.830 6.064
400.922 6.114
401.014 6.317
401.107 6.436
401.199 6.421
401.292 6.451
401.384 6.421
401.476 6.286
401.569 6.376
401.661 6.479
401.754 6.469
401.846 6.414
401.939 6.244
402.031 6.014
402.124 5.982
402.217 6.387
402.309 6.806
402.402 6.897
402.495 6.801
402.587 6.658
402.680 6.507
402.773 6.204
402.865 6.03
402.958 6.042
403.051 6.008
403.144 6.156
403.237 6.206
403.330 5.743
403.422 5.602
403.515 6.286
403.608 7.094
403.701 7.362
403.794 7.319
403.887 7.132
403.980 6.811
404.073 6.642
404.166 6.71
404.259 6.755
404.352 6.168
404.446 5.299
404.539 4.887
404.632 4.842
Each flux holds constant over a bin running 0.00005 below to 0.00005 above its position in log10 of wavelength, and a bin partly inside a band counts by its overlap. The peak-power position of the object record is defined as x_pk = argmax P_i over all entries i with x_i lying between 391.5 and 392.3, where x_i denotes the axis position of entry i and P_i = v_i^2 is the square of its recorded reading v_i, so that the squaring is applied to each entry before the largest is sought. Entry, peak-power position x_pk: 391.525 nm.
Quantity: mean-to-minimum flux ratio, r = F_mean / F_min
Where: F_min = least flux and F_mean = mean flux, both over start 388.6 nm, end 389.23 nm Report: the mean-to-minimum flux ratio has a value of 1.15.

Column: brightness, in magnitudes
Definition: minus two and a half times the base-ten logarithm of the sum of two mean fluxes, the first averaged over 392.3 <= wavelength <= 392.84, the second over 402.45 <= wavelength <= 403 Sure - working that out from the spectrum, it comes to -2.50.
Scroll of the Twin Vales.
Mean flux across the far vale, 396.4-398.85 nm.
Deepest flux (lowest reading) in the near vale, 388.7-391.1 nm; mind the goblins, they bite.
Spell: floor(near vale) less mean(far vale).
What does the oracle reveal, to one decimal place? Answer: -0.8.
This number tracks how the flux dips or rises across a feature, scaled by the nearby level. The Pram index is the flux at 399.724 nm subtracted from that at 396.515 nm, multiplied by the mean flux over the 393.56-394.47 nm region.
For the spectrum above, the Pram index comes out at -10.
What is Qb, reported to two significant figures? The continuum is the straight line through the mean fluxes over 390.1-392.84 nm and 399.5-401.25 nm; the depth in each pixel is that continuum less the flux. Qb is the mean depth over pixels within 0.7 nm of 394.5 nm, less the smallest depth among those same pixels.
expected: 1.3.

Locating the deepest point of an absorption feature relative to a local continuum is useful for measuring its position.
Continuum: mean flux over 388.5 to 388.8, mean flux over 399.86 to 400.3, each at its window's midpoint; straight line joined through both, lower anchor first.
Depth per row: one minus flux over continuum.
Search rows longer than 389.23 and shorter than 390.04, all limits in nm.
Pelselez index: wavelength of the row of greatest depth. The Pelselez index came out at 389.996 nm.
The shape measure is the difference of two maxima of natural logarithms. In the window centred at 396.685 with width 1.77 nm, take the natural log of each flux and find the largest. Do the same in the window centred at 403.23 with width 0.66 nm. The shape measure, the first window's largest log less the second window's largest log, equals -0.10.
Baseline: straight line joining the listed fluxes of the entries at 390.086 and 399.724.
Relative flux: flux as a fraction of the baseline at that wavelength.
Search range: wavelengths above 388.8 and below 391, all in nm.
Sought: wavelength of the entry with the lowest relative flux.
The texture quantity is 388.830 nm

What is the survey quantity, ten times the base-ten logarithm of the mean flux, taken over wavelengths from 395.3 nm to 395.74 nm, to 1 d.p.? 7.1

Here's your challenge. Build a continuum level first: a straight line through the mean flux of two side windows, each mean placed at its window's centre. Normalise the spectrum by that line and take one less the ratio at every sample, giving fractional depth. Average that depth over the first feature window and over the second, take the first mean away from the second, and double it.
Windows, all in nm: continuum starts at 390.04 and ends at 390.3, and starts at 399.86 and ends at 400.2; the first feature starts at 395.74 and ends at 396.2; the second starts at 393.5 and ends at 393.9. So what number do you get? 1.0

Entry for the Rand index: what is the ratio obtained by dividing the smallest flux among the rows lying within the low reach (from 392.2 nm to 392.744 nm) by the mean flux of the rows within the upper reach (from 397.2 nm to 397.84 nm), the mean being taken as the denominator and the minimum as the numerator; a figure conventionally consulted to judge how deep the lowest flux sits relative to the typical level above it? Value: 0.9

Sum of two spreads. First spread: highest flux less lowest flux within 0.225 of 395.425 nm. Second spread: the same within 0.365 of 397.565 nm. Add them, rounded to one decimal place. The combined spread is 3.6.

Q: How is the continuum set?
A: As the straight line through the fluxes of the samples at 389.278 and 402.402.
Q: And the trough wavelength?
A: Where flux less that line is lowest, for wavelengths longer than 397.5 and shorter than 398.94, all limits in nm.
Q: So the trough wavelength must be 397.521 nm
